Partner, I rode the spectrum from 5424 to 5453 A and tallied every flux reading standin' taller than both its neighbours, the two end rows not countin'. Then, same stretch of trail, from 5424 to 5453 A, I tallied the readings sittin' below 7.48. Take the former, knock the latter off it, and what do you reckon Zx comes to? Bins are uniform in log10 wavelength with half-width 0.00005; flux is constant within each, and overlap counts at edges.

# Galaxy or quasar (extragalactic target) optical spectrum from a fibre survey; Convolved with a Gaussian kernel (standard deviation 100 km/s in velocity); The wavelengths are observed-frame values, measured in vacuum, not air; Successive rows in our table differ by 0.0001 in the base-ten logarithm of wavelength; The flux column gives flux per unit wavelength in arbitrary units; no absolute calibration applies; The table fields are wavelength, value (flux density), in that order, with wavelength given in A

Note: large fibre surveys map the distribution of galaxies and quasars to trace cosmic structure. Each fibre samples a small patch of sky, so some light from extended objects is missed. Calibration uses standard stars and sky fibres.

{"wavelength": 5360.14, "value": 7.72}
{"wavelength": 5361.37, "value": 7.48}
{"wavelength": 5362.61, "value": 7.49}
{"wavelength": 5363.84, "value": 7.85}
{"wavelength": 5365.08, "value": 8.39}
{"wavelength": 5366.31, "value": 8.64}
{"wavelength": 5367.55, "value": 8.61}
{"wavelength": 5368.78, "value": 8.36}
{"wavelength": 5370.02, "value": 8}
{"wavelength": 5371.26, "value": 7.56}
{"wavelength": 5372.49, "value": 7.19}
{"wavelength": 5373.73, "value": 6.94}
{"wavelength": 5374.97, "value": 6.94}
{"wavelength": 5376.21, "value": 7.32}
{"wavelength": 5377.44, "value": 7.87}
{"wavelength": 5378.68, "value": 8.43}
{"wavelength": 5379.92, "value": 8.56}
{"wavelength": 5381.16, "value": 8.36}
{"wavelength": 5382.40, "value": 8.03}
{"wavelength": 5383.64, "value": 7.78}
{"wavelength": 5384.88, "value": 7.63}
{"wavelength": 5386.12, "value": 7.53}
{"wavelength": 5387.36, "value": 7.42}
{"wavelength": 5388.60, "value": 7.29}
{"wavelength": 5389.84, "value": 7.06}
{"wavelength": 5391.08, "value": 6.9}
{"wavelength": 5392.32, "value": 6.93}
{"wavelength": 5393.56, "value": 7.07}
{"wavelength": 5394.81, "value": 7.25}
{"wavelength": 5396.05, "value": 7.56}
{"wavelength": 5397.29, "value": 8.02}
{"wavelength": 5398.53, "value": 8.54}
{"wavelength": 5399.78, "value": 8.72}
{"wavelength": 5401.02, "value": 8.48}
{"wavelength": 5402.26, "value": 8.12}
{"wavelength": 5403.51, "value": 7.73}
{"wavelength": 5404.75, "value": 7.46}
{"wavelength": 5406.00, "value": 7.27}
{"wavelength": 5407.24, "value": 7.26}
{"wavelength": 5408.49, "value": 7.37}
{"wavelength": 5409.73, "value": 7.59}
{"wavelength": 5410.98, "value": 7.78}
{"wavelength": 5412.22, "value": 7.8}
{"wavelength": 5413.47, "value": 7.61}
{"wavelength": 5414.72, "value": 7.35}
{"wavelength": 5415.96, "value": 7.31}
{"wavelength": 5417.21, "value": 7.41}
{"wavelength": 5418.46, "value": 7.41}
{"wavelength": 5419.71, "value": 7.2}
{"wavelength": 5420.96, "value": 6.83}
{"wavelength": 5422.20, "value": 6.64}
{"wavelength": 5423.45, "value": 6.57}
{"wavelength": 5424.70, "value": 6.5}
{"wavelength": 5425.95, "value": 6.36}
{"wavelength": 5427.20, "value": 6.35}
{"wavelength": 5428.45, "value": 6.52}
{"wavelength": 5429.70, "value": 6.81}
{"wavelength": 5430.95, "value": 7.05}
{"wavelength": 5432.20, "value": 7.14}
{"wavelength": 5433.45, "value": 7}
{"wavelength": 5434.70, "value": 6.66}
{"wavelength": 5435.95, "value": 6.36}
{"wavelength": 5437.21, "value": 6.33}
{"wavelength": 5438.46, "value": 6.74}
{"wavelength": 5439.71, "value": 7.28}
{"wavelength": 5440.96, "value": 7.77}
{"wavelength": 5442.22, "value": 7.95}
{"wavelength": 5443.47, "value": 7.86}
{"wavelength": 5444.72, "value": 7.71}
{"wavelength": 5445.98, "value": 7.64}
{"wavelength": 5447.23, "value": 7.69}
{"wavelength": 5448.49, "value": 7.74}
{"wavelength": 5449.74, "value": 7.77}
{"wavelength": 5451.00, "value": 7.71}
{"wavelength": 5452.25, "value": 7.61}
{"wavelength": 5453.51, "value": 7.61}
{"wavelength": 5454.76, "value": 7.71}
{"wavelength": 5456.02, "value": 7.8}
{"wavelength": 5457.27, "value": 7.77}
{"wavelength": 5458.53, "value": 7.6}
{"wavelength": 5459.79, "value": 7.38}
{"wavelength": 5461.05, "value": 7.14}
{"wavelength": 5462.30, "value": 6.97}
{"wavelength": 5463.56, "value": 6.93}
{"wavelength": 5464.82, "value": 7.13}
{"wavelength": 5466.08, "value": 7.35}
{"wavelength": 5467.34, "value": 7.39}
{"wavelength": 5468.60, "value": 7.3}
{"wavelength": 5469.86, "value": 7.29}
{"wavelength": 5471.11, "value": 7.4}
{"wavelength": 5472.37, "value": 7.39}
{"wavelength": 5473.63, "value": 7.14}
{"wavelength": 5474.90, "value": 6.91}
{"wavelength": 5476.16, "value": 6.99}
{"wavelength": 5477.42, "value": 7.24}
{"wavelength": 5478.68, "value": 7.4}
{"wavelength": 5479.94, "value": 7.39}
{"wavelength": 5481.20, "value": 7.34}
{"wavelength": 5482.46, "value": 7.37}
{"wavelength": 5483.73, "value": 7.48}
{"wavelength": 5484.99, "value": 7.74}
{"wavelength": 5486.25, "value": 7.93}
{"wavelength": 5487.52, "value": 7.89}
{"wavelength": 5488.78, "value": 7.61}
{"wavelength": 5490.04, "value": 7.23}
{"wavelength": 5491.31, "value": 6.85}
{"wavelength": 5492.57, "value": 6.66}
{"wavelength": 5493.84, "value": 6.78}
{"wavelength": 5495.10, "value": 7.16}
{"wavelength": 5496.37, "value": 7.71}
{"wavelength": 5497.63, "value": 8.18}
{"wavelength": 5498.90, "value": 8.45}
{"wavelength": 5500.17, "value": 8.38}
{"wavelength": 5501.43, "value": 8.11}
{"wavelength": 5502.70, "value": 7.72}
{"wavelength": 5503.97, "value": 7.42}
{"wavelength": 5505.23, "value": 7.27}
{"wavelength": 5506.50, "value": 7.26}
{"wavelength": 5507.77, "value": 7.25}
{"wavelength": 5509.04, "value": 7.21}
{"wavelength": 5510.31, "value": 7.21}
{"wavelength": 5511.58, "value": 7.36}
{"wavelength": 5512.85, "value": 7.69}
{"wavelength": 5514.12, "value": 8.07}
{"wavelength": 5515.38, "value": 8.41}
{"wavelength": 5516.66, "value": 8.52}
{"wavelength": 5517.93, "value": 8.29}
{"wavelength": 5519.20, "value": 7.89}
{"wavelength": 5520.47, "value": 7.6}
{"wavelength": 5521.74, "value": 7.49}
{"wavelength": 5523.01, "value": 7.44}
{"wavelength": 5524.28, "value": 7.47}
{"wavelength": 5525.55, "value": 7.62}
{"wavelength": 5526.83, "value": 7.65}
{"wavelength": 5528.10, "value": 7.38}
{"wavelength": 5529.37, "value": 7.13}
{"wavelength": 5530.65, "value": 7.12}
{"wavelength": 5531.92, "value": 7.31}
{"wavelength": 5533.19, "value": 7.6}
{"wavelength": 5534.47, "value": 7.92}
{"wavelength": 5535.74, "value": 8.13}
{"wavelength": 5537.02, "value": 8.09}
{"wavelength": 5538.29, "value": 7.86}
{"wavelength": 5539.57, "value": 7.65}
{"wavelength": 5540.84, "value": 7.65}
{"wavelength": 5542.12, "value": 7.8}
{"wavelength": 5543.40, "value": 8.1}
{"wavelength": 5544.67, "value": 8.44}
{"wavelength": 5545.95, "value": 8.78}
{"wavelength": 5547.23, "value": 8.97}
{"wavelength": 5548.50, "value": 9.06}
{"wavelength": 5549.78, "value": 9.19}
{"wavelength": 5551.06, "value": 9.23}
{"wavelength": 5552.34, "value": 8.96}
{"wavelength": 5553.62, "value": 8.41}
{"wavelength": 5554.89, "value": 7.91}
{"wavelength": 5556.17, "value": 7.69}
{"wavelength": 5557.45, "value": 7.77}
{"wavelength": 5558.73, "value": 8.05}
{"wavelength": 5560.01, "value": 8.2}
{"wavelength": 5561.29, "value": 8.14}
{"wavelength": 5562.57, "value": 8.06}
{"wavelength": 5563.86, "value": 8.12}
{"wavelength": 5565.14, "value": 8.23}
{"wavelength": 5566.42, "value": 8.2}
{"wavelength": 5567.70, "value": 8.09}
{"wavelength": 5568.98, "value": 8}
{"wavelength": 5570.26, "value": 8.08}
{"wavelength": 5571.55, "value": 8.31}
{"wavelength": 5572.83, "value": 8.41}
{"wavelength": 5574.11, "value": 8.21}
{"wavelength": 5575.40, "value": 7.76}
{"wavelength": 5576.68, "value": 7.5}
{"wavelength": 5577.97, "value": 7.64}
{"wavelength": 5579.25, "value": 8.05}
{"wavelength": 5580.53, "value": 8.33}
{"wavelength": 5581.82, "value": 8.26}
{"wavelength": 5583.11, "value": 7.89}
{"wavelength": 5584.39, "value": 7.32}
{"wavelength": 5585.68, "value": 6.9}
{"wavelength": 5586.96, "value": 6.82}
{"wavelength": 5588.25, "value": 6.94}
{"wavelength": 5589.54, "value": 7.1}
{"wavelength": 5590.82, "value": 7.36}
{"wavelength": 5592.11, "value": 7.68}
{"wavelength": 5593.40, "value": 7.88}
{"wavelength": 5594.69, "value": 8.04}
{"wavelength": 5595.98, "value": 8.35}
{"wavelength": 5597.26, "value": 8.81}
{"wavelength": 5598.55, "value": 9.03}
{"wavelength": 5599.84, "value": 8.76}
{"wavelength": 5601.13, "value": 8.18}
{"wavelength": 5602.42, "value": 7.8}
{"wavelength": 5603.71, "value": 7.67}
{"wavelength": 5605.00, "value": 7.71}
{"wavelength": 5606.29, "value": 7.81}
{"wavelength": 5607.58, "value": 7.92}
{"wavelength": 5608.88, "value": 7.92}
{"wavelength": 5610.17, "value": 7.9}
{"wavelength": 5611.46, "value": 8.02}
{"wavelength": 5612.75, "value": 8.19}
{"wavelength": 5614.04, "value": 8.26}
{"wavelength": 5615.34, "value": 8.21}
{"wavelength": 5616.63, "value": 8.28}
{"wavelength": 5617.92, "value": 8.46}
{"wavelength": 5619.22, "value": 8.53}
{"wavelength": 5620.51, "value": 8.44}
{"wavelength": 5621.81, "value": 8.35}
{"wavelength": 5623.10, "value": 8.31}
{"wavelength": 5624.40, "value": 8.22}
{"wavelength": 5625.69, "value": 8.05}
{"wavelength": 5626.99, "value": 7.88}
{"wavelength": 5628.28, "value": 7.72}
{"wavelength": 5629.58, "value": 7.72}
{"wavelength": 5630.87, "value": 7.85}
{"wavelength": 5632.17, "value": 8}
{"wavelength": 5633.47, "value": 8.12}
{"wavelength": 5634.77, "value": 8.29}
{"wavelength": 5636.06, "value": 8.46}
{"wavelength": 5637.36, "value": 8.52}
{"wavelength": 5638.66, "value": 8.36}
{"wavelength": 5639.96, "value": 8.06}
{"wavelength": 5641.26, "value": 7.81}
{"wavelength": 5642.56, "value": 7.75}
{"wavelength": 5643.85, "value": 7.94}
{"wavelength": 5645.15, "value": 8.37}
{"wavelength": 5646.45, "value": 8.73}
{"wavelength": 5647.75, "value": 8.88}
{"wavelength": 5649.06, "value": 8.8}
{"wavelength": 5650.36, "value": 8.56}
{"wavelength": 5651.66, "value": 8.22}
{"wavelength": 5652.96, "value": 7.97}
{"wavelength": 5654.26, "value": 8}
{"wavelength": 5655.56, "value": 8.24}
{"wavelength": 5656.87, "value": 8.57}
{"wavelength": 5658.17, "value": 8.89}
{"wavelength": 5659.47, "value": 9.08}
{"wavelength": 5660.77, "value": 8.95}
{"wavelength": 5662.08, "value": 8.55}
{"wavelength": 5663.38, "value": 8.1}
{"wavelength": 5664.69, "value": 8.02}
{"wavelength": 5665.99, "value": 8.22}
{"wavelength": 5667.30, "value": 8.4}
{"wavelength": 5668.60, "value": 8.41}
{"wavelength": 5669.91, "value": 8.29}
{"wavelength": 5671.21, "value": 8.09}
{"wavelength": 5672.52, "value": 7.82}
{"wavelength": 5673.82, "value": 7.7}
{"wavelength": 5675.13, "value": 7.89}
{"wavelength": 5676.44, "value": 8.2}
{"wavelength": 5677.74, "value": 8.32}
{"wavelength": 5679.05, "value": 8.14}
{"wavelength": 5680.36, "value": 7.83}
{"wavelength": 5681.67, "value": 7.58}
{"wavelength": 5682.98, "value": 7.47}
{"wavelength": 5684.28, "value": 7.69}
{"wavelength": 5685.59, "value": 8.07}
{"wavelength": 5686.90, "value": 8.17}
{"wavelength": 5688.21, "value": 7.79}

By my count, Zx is -10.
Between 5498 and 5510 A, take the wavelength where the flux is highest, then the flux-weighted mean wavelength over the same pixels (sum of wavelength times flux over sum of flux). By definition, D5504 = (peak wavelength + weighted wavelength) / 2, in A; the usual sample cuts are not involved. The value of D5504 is 5501.3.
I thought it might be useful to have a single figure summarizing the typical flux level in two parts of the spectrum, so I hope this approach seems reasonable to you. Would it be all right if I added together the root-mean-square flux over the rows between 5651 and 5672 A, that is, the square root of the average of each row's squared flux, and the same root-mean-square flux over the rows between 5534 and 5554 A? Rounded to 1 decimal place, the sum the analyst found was 16.8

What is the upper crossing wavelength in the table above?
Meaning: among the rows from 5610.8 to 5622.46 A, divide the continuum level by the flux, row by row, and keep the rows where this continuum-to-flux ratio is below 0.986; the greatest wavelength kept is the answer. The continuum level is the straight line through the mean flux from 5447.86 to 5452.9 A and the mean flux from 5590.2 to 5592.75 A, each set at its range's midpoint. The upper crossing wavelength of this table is 5621.81 A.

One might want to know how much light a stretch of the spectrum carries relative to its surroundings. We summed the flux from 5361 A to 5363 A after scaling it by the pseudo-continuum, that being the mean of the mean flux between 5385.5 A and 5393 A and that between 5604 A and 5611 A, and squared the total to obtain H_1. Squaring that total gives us 4.0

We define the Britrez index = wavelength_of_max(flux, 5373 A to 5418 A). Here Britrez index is 5399.78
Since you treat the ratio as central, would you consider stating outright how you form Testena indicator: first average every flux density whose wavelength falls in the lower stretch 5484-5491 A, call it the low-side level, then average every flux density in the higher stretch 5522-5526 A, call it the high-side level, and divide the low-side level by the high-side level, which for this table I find 1.02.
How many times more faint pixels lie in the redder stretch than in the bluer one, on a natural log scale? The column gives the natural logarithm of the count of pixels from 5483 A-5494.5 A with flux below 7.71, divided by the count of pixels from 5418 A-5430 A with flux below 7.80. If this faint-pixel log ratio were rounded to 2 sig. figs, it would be -0.51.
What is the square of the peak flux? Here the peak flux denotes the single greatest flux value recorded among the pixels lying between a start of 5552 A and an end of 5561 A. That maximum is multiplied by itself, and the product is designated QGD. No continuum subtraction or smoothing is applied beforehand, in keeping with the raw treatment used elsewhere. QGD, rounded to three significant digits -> 80.3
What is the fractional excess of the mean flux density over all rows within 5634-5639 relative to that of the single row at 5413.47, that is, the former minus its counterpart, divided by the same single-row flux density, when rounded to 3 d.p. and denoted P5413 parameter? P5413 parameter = 0.105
